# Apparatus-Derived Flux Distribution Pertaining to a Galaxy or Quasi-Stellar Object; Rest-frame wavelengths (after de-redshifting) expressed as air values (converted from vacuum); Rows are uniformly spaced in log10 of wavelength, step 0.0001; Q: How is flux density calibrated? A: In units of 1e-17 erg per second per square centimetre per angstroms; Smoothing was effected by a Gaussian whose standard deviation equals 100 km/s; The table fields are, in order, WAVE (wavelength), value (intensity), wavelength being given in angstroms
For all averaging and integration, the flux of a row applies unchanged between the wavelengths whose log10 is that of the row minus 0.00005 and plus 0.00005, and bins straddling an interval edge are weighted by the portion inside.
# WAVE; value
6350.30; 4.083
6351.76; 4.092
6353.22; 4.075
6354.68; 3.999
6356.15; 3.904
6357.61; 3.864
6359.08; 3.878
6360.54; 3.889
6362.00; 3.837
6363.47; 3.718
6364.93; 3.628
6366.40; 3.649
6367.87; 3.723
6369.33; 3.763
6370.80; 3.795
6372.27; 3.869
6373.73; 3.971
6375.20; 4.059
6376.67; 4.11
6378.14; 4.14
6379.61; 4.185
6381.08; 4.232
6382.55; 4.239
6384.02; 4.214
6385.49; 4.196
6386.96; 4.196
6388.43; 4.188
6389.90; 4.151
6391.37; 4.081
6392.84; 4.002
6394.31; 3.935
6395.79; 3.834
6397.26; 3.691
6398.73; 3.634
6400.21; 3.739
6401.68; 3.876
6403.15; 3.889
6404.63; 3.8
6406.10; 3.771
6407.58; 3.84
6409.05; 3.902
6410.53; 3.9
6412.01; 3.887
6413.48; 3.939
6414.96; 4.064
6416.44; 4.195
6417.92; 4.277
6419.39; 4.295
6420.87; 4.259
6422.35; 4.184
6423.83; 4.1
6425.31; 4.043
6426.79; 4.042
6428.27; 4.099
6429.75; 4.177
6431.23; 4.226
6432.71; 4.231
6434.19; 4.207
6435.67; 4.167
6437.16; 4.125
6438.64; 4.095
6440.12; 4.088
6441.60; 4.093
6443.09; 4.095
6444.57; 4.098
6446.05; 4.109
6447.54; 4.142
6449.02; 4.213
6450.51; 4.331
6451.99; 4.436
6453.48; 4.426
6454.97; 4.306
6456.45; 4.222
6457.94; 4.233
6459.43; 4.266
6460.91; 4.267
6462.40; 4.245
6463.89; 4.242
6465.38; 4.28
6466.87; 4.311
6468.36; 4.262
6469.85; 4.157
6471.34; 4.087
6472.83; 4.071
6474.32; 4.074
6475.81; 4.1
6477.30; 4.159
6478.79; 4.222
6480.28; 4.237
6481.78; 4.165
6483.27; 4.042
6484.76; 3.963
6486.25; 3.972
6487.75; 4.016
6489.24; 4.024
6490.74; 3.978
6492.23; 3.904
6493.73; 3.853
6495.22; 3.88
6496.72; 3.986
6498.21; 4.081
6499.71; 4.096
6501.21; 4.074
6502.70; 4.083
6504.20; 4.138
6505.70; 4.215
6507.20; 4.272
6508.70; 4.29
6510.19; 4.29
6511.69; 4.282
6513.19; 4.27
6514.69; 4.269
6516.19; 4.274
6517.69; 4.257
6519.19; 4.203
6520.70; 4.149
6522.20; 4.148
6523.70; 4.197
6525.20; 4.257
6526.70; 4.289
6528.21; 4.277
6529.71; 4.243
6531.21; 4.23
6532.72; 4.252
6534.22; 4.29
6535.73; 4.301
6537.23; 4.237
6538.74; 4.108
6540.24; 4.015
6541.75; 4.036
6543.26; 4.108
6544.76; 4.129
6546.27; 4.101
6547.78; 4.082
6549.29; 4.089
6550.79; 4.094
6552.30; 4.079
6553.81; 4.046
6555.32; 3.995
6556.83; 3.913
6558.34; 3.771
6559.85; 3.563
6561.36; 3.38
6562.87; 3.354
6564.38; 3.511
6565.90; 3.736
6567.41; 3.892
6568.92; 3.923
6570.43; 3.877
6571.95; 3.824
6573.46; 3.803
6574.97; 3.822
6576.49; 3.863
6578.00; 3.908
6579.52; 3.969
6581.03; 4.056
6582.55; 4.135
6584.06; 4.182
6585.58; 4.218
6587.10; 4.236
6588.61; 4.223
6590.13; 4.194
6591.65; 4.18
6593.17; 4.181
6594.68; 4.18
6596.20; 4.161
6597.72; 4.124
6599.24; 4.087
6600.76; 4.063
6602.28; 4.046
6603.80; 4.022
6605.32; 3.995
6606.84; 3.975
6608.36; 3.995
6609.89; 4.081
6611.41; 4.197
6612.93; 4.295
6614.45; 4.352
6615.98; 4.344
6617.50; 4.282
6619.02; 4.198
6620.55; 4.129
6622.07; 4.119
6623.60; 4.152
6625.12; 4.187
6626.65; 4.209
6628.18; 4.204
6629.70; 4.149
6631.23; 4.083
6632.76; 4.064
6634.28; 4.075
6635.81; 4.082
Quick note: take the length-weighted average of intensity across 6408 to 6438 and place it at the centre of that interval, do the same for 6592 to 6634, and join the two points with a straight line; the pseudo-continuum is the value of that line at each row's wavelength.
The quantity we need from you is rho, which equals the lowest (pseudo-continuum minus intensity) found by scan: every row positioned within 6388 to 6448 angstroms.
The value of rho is -0.18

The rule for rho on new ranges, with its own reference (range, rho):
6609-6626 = -0.21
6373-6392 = -0.13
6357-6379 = -0.03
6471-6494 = -0.11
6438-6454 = -0.32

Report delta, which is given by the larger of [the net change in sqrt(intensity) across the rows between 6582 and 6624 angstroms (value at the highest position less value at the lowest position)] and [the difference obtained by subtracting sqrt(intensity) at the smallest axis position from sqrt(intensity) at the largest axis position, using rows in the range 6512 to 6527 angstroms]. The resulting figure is 0.00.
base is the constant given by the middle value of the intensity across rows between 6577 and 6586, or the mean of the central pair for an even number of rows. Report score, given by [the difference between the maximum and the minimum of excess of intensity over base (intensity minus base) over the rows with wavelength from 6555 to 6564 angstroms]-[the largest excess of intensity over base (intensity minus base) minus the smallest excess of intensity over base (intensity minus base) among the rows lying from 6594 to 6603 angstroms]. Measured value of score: 0.51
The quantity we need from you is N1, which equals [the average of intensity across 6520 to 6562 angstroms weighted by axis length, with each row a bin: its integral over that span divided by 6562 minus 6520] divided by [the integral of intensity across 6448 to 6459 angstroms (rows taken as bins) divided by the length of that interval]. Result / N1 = 0.95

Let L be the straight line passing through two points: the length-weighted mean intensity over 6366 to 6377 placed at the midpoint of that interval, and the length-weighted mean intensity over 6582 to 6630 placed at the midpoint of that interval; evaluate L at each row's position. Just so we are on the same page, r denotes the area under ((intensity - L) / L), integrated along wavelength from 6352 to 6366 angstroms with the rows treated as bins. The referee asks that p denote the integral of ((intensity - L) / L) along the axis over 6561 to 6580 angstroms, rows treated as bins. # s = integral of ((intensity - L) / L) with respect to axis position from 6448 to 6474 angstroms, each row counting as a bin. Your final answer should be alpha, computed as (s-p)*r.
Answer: 0.2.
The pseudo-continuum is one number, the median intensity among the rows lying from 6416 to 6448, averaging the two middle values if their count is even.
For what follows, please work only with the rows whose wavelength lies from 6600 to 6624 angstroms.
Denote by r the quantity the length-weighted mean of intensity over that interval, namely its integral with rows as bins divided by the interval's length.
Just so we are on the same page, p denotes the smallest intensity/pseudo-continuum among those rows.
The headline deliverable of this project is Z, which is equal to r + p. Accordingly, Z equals 5.10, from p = 0.962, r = 4.14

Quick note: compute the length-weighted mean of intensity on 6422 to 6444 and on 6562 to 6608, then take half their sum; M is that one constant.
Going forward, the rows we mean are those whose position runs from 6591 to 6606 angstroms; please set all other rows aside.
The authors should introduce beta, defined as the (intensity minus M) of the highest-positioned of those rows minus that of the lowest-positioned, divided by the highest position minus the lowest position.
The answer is -0.014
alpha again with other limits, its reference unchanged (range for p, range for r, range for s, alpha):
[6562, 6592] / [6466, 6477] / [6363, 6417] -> 1.0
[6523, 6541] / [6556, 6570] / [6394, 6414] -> 1.6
